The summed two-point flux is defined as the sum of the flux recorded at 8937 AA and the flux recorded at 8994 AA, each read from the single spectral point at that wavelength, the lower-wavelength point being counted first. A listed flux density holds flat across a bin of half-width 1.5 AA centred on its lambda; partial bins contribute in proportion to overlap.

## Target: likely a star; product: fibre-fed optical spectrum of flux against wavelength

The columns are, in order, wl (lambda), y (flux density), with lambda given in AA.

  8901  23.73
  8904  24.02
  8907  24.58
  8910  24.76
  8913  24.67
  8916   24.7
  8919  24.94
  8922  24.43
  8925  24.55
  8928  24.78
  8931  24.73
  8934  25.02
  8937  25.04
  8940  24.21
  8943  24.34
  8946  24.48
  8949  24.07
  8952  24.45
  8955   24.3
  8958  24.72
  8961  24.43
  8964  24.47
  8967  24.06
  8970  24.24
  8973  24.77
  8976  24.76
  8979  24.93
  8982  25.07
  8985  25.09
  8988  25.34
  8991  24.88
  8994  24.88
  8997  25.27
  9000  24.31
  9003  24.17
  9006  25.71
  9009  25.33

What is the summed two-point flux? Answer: 49.9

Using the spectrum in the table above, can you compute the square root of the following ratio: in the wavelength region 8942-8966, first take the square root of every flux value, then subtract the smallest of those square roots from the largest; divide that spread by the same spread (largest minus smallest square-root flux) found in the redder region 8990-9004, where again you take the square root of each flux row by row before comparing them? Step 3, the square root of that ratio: 0.77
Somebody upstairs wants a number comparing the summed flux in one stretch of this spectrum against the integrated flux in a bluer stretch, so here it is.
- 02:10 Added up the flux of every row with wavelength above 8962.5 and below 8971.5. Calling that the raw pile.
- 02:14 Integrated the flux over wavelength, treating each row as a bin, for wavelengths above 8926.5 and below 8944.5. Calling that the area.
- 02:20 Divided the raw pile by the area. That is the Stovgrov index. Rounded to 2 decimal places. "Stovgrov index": 0.16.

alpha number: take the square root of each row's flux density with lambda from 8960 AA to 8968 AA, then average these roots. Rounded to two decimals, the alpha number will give 4.93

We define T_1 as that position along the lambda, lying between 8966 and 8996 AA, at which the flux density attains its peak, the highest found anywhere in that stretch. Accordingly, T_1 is 8988 AA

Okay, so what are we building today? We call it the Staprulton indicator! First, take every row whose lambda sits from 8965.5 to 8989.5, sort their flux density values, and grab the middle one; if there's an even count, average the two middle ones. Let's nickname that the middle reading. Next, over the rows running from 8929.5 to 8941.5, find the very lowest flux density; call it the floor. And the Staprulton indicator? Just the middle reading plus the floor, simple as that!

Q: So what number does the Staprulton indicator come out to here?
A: 49.1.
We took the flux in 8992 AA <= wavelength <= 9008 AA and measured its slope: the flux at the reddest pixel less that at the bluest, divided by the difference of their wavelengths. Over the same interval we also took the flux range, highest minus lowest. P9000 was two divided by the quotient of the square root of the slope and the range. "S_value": 12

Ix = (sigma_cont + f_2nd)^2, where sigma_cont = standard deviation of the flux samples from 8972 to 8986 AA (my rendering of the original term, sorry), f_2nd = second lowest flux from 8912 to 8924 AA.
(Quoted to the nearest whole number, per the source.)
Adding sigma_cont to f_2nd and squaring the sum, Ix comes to 616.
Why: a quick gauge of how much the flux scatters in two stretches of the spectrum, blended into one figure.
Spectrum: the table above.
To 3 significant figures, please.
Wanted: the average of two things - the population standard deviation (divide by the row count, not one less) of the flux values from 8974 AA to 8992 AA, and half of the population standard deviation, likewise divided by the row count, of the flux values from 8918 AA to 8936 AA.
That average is 0.144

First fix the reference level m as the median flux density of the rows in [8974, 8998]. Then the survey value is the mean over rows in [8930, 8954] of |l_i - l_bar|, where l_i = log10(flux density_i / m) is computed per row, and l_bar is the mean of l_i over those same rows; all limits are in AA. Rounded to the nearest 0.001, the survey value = 0.005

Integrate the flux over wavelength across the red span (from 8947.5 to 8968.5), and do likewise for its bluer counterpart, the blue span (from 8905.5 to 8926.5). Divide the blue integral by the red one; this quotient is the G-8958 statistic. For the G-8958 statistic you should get 1.01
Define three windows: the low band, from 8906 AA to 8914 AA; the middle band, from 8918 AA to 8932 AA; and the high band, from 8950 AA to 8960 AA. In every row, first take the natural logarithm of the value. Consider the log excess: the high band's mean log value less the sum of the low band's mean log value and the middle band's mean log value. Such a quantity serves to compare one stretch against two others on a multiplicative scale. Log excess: -3.21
